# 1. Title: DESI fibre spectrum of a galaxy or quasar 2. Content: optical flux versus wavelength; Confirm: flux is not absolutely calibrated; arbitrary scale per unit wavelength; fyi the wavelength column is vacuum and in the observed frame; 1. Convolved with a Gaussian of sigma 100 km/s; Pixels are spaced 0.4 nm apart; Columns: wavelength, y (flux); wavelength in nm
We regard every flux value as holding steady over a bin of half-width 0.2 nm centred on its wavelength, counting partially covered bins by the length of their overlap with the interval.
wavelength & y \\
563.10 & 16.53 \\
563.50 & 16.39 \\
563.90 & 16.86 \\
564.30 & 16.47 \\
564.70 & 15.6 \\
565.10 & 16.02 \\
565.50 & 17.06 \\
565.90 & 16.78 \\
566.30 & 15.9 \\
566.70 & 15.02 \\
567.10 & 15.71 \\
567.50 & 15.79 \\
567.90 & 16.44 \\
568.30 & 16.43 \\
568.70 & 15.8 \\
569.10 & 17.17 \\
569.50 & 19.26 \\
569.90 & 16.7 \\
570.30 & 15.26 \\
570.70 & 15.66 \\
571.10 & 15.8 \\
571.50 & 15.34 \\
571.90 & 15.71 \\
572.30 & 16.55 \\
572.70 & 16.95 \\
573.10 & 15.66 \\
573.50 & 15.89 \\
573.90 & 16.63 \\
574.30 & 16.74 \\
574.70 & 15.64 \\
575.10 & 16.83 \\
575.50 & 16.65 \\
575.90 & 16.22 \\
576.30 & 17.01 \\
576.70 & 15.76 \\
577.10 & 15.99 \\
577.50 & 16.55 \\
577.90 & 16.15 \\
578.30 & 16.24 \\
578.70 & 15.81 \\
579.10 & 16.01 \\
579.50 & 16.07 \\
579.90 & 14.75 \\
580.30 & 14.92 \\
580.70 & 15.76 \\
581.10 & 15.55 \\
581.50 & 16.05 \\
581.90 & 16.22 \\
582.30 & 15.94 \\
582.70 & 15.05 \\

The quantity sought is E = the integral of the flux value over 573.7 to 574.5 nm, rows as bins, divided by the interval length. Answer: 16.7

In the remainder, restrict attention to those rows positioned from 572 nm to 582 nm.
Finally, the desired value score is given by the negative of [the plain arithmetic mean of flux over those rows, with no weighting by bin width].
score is -16.1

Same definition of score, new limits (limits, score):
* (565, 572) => -16.2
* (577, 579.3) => -16.1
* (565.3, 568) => -16.1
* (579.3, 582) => -15.6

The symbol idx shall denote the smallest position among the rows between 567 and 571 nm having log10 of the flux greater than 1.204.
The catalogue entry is 567.90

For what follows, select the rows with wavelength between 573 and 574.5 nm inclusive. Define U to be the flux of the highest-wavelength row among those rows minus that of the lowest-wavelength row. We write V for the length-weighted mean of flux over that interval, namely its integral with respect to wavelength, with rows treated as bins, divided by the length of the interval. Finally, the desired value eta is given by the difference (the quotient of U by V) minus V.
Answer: -16.2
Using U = 1.1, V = 16.3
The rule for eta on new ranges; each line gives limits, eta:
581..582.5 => -15.9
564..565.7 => -16.3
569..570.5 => -17.2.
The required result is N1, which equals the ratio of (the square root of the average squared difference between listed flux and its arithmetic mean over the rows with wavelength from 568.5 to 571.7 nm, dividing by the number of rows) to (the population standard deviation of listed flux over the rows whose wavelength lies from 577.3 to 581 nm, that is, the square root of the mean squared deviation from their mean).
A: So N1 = 2.2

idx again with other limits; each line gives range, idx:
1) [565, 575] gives 565.10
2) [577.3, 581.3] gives 577.50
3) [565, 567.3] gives 565.10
